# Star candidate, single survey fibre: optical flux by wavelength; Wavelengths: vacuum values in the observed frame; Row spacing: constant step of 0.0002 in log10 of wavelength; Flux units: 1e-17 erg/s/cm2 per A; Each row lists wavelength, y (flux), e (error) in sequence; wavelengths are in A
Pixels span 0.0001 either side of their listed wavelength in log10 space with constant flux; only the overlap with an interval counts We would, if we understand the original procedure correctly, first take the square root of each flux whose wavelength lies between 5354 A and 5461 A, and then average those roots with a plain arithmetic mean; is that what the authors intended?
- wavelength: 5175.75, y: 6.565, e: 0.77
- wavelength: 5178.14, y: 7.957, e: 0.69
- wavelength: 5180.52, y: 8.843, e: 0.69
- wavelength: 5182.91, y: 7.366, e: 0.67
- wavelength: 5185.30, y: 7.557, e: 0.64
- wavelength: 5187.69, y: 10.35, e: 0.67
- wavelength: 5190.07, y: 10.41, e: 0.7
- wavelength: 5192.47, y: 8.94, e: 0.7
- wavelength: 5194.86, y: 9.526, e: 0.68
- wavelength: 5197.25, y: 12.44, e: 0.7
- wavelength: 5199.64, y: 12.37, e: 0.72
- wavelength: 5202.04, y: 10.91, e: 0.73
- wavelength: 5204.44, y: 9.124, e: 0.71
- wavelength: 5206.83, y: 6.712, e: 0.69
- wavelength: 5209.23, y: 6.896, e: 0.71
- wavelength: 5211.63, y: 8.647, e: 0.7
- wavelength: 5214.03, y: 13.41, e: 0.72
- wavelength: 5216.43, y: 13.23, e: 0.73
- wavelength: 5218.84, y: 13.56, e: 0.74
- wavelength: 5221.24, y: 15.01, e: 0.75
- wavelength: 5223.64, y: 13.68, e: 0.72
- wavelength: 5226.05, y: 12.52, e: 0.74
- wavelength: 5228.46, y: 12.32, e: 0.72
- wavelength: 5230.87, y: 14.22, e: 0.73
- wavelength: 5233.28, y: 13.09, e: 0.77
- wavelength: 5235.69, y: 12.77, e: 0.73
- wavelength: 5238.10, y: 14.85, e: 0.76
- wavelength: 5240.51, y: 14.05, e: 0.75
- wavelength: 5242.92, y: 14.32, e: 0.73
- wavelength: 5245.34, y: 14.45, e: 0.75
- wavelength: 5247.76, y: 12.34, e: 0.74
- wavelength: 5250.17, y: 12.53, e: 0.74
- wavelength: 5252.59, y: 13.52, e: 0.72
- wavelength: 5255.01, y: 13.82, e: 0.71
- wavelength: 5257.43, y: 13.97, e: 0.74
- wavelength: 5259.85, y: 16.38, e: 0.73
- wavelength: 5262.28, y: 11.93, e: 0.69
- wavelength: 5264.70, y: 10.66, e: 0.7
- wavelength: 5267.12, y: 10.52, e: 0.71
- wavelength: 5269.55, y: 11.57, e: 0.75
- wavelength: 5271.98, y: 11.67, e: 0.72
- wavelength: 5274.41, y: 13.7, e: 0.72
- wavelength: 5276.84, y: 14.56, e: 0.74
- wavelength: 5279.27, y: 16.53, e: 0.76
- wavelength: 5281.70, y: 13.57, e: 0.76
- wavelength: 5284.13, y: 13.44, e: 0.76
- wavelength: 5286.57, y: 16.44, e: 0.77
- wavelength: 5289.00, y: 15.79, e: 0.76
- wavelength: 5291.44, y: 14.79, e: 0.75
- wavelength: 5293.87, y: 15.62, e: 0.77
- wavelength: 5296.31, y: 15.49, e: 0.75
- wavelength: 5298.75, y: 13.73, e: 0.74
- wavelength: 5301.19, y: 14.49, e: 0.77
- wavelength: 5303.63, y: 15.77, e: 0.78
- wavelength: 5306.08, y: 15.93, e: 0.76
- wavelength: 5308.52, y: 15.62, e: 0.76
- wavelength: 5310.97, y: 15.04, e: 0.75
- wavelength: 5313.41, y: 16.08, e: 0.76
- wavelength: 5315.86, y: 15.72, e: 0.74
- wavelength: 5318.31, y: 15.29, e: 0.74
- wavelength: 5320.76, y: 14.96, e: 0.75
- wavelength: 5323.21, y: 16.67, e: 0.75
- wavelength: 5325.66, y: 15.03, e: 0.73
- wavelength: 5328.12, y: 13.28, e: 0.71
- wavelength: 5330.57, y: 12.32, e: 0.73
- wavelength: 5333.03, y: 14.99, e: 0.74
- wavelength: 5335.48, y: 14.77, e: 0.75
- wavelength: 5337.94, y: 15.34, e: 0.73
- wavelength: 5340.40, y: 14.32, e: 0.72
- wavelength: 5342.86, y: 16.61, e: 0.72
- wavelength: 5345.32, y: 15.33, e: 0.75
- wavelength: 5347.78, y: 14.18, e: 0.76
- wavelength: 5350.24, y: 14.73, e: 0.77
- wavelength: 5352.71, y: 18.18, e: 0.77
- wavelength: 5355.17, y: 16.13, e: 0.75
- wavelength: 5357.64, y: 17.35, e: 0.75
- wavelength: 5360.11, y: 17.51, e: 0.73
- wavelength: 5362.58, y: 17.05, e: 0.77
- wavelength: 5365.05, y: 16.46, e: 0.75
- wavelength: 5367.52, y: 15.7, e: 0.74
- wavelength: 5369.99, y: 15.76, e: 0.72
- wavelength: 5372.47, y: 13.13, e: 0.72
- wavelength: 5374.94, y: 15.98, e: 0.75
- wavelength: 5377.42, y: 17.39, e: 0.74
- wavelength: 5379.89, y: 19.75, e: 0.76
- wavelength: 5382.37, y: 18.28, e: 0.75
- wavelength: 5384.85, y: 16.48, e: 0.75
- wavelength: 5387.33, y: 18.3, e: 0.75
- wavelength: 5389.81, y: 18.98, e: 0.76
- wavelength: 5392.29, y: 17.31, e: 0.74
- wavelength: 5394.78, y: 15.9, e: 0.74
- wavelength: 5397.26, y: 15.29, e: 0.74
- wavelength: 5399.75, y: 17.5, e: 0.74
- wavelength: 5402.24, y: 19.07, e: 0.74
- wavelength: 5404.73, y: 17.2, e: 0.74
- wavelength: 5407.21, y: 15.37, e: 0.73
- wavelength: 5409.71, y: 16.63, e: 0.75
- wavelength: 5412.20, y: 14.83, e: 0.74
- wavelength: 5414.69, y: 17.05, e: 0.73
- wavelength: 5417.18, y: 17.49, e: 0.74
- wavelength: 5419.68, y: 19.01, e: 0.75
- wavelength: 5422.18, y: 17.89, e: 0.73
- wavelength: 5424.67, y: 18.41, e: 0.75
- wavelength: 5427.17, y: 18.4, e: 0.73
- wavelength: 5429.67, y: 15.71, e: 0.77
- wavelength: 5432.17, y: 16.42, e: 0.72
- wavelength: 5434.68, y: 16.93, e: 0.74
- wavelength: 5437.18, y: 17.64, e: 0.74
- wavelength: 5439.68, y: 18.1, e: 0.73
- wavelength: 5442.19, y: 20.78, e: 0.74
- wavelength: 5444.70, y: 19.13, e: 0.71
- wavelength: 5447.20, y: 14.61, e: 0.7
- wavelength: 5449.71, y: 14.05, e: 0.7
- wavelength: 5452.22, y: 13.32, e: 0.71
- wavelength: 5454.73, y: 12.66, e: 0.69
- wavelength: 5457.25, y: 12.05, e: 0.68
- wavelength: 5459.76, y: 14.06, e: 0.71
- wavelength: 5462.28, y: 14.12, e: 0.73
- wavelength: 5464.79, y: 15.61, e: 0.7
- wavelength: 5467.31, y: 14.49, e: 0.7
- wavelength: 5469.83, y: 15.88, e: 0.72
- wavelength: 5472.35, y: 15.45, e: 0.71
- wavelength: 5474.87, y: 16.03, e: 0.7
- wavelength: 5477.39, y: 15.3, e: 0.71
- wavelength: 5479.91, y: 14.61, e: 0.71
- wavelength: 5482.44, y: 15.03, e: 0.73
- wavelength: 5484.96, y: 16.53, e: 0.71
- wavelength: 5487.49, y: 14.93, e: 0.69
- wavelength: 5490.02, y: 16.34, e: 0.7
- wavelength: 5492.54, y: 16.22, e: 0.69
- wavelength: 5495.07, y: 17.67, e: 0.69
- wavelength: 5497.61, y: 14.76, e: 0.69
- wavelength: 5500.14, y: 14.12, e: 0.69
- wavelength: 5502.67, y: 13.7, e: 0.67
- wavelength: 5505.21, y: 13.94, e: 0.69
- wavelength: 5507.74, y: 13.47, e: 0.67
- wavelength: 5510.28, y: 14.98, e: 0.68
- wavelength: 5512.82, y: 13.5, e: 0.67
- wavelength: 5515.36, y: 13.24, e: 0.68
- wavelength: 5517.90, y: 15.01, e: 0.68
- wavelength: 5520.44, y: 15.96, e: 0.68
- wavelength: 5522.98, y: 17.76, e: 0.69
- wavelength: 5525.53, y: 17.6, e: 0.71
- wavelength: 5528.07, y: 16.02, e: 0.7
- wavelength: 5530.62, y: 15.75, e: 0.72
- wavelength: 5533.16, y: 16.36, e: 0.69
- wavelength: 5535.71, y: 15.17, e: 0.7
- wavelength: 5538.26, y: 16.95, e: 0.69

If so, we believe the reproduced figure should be 4.1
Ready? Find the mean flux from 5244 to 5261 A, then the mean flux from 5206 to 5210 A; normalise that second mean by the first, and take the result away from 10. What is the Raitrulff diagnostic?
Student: 9.51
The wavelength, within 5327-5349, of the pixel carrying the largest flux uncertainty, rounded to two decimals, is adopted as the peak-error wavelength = 5347.78 A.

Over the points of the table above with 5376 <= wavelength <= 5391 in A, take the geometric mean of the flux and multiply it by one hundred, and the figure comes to 1817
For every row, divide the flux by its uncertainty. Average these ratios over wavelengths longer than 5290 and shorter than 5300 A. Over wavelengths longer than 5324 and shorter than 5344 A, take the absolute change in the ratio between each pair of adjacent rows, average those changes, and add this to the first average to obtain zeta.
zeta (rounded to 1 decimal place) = 21.7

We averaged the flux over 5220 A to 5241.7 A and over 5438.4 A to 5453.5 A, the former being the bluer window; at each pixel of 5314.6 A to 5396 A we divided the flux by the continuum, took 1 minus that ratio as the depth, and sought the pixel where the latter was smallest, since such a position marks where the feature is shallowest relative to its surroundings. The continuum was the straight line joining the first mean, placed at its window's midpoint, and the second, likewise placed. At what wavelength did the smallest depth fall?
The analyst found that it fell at 5379.89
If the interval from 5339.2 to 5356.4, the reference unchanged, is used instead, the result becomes 5352.71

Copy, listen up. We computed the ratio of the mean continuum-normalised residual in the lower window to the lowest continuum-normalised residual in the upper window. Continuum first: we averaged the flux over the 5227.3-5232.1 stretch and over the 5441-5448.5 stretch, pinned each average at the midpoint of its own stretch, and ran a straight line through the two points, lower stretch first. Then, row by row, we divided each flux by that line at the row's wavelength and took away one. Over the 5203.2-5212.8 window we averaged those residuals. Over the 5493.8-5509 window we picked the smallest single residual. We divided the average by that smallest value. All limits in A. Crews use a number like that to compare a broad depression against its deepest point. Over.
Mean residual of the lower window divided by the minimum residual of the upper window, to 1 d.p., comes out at 1.2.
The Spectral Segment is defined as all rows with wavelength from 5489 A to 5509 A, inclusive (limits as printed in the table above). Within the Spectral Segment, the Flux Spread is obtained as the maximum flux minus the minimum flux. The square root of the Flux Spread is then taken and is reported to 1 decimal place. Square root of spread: 2.0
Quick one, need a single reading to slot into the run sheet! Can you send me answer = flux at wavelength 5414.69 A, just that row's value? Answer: 17.05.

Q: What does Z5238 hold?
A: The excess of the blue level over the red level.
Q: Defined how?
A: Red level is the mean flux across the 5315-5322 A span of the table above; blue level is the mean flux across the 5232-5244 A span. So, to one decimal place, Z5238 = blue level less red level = -1.5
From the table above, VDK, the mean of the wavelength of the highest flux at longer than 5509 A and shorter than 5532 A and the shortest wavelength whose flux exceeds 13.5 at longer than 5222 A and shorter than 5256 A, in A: 5373.3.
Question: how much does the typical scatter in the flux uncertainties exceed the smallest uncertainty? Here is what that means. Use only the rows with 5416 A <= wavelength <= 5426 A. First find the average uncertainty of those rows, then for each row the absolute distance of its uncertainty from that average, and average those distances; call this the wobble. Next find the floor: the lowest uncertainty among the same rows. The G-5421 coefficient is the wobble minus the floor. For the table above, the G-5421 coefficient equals -0.72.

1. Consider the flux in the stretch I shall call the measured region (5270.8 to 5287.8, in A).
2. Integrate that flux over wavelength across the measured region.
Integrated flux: 243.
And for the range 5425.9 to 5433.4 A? 126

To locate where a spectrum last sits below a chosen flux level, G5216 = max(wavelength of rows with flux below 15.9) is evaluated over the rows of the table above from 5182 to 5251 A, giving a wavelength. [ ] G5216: 5250.17 A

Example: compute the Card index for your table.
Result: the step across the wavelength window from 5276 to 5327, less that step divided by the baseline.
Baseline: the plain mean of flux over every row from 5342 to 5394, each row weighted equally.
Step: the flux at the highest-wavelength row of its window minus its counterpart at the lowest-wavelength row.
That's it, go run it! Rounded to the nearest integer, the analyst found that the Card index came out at 0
